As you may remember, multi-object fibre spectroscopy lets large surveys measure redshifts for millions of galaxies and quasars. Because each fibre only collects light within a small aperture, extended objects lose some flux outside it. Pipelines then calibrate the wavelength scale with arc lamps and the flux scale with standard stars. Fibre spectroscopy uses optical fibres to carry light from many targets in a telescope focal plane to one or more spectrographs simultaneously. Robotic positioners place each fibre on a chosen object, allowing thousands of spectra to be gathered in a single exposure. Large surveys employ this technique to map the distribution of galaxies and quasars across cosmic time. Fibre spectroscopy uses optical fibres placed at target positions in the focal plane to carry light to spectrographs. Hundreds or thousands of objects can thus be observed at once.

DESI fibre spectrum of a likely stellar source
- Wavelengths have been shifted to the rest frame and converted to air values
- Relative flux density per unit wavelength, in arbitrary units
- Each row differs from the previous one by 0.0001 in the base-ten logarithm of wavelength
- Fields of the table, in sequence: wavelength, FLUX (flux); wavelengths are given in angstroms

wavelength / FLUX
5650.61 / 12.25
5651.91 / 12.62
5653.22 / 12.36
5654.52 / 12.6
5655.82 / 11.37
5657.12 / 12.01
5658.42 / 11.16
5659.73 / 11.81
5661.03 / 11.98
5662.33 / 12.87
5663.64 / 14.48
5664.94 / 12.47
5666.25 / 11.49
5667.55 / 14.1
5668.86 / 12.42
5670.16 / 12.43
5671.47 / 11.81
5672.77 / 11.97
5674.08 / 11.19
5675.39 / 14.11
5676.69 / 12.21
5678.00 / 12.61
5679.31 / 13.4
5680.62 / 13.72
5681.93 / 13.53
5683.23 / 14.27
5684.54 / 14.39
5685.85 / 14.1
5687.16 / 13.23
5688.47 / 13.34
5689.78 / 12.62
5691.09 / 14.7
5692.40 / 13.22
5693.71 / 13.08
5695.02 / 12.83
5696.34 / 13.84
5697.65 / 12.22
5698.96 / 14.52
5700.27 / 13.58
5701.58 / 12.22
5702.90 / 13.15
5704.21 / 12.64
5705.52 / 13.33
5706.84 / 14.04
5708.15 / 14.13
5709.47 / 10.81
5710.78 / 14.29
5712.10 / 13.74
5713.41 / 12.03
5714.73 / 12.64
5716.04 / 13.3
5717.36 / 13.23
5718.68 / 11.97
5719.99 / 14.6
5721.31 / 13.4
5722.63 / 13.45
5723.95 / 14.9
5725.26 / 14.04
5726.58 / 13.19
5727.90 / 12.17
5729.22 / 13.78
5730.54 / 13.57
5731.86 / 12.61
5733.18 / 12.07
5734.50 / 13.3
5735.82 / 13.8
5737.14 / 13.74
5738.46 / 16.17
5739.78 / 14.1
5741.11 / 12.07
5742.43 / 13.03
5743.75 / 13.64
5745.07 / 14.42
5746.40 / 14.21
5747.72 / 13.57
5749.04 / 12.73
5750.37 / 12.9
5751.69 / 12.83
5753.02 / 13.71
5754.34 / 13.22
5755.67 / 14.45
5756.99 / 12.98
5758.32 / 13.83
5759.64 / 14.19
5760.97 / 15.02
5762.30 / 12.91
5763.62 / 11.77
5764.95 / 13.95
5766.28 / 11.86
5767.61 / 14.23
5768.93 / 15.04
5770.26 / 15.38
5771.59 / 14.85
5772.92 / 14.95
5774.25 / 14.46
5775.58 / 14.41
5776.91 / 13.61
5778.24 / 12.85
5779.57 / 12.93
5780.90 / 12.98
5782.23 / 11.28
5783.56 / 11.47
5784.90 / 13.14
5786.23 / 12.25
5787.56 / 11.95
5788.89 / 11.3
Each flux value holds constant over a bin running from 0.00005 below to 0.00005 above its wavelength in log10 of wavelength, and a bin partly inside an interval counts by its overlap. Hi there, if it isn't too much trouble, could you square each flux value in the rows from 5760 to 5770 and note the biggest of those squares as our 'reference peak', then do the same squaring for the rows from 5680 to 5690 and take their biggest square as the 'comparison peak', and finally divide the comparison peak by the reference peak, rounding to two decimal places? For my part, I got 0.92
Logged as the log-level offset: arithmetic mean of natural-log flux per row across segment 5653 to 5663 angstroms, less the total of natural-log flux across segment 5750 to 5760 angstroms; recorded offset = -18.3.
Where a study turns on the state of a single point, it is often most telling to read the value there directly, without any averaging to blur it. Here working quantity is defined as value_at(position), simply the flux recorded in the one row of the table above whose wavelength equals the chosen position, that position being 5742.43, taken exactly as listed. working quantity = 13.03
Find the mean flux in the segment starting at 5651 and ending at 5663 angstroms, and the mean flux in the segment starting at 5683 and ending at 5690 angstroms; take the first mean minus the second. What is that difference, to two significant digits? -1.6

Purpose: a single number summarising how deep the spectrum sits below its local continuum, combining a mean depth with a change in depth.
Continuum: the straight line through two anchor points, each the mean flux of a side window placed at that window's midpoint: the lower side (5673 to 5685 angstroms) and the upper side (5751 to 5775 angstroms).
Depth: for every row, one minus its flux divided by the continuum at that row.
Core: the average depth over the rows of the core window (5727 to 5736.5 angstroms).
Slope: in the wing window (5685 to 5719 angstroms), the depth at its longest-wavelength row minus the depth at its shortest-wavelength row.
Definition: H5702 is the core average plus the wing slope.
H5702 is 0.22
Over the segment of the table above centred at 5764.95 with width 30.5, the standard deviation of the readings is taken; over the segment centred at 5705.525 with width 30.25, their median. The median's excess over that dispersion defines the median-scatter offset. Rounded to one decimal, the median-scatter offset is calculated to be 12.2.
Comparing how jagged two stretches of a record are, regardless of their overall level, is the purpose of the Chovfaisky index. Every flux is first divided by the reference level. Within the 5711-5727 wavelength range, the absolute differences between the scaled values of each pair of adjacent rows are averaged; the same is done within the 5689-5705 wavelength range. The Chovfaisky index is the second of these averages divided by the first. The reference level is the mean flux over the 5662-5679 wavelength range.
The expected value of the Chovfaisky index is 1.1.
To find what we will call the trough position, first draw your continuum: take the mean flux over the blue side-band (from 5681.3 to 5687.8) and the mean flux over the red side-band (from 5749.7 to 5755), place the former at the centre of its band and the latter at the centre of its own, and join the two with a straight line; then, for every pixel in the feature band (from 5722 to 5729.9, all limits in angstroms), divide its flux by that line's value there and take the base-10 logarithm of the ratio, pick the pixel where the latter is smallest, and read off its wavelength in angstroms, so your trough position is 5727.90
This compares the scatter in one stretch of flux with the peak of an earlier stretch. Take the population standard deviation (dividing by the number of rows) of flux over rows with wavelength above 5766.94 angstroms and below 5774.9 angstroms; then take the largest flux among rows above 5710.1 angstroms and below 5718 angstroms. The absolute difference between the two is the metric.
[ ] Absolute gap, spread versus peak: 13.9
